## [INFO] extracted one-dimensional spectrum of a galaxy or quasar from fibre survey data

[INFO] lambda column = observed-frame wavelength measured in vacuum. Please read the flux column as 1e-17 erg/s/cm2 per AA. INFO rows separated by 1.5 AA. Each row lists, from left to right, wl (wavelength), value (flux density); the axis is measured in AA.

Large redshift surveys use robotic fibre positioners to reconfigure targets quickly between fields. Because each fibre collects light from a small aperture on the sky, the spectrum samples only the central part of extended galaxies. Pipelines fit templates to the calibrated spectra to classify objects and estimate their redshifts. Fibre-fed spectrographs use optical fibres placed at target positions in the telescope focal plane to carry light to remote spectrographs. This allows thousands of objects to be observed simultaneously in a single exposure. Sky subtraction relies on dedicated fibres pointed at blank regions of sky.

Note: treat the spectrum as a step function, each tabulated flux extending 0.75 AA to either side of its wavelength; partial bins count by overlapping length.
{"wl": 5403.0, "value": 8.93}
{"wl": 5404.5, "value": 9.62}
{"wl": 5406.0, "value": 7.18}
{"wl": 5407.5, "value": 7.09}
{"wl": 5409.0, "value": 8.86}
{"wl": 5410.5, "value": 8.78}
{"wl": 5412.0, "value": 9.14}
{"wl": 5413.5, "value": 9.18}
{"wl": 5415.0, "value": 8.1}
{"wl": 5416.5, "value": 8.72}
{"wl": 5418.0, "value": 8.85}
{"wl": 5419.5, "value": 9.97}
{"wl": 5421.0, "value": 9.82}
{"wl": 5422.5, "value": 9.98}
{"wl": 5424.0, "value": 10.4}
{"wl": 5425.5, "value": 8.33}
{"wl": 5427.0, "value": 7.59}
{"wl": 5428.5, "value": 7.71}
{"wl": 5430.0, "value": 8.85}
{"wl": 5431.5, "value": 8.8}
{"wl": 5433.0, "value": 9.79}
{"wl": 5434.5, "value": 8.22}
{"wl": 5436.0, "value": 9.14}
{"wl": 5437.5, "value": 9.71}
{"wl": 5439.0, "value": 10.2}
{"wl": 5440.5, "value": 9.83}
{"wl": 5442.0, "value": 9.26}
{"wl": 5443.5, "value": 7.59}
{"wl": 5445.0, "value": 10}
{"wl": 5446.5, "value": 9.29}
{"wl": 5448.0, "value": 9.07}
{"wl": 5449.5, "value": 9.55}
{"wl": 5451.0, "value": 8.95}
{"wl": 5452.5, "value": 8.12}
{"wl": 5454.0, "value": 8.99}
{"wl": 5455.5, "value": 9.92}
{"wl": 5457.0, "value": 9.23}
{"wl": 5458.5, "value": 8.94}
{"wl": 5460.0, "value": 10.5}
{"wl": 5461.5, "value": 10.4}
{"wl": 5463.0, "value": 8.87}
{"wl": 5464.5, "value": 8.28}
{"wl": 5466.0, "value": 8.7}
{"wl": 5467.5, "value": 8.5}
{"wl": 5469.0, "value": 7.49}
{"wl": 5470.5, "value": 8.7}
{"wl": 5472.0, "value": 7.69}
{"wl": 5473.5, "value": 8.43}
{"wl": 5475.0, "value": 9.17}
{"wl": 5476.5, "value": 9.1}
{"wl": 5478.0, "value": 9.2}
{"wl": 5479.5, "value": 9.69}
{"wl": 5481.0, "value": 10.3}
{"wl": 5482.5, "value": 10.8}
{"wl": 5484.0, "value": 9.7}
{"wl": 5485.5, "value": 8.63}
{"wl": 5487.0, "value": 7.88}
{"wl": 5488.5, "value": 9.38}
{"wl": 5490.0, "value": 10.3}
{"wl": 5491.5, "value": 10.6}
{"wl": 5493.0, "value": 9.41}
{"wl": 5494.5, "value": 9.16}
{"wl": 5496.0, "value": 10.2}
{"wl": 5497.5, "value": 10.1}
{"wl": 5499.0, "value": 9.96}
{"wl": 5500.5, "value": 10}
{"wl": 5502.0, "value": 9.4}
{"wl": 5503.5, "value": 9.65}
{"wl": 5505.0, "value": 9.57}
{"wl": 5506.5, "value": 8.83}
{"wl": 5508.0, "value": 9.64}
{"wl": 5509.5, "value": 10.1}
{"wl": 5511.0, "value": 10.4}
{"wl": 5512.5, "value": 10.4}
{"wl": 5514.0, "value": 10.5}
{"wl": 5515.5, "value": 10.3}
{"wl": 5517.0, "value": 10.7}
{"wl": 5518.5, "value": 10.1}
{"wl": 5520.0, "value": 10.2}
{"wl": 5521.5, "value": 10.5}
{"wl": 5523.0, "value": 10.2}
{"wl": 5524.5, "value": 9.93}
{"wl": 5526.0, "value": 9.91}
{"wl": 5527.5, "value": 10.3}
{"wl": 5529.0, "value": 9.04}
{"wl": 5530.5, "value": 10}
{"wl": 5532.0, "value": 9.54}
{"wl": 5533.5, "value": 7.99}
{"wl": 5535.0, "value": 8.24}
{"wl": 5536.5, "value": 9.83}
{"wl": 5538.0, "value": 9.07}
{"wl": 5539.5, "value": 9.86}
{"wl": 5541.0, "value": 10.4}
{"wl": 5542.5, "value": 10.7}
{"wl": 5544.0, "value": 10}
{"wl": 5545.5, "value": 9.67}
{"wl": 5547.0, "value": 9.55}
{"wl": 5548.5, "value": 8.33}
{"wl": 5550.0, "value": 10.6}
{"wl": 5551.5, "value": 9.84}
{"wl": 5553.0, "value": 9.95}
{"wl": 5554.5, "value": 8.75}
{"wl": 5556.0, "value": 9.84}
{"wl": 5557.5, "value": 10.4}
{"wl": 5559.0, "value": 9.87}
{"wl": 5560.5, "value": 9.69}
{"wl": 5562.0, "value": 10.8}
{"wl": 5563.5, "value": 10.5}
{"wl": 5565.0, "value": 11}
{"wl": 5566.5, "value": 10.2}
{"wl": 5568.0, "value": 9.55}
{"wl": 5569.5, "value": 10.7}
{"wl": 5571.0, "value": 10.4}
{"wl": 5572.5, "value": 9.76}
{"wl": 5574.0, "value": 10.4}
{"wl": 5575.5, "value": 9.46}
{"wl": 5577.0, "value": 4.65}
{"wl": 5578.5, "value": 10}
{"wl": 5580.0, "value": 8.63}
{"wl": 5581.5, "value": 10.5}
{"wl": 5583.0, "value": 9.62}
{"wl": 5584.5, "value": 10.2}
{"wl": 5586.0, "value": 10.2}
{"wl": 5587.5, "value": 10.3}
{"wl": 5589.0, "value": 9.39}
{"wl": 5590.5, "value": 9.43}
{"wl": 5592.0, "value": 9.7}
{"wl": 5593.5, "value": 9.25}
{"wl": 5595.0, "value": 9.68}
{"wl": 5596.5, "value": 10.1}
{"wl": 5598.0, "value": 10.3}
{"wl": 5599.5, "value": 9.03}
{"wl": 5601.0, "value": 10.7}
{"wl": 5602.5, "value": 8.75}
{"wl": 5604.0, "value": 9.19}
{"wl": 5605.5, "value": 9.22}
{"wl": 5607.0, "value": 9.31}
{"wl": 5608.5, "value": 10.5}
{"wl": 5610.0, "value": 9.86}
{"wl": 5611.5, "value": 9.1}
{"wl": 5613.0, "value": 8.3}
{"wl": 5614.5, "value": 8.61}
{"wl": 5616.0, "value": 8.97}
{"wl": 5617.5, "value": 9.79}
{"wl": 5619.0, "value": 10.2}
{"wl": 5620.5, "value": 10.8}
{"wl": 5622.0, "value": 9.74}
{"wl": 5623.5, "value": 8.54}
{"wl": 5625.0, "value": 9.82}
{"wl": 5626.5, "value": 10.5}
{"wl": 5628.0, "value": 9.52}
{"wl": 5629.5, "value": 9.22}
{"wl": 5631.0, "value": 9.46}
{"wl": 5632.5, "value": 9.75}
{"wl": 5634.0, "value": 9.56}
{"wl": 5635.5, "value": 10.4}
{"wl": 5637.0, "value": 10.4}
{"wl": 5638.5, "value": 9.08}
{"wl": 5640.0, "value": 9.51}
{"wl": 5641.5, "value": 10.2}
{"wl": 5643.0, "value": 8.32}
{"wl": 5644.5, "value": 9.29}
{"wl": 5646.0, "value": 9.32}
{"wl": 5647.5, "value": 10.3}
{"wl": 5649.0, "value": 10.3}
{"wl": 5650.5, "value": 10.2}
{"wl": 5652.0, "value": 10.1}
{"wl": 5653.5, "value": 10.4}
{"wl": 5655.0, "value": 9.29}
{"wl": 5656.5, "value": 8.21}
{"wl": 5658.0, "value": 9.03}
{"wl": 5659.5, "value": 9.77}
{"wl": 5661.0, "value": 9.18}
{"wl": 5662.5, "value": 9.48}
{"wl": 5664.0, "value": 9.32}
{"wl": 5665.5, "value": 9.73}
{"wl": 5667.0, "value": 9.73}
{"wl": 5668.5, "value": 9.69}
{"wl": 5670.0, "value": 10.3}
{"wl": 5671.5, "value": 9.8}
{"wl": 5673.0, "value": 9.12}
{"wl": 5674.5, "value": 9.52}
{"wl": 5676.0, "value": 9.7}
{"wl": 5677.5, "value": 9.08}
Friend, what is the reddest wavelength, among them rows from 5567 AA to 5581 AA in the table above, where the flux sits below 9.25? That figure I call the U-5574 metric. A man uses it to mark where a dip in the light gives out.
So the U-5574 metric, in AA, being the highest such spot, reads 5580.0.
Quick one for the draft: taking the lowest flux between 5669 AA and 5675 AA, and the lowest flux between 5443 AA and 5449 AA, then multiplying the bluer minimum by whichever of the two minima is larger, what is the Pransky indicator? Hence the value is 69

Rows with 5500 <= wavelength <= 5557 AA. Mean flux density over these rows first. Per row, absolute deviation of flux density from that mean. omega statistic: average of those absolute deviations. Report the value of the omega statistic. 0.51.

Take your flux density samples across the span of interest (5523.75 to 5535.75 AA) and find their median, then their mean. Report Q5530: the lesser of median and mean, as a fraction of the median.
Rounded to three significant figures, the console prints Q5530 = 0.963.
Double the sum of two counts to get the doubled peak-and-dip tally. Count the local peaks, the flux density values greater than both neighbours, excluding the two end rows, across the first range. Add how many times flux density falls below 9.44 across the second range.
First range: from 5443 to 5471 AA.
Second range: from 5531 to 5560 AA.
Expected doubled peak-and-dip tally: 20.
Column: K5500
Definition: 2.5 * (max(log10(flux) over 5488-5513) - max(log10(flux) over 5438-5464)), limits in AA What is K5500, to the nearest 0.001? 0.010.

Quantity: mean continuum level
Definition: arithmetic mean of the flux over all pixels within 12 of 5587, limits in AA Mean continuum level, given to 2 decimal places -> 9.46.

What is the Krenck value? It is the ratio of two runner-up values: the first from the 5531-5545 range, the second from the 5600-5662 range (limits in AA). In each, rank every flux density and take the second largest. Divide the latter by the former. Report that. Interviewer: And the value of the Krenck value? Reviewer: 1.03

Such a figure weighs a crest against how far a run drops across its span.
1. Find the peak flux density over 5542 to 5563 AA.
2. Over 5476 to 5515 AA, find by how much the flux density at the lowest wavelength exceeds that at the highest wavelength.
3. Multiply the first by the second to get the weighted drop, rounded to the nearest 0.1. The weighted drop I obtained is -15.1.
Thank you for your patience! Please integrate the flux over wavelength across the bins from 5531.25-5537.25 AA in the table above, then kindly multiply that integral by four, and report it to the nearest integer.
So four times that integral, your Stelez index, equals 214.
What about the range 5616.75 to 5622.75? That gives 243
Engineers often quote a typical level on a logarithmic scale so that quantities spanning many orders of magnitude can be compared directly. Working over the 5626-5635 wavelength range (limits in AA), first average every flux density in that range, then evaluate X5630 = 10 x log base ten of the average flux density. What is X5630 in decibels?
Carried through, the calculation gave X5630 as 9.85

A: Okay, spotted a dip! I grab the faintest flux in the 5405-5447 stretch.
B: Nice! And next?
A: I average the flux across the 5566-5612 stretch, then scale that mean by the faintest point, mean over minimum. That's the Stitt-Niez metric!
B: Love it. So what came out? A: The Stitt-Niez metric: 1.36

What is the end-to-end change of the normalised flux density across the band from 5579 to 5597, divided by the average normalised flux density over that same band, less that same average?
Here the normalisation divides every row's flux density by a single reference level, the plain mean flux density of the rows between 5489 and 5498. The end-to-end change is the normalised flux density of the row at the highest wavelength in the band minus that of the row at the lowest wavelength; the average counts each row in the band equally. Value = -0.83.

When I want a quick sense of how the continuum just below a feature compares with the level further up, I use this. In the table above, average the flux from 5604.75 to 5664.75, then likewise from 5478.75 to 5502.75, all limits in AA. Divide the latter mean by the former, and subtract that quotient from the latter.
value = 8.7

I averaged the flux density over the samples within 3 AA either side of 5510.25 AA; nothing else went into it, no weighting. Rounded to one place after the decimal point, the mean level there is 10.1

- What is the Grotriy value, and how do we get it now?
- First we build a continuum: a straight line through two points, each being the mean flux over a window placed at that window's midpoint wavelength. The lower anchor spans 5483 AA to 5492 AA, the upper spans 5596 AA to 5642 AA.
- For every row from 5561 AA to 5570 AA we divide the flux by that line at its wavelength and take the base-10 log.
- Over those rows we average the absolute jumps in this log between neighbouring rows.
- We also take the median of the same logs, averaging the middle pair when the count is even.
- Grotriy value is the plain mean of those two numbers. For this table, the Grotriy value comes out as 0.037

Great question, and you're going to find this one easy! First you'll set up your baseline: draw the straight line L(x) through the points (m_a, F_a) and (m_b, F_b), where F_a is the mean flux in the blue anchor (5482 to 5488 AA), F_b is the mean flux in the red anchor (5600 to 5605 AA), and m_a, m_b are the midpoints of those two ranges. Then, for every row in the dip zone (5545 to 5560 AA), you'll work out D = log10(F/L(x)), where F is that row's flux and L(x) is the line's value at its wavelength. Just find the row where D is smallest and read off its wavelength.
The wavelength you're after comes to 5548.5 AA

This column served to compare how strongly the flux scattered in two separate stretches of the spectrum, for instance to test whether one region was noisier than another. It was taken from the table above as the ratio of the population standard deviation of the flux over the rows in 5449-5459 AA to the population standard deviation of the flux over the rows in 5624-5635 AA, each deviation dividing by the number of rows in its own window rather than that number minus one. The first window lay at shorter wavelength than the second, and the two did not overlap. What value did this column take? 1.4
